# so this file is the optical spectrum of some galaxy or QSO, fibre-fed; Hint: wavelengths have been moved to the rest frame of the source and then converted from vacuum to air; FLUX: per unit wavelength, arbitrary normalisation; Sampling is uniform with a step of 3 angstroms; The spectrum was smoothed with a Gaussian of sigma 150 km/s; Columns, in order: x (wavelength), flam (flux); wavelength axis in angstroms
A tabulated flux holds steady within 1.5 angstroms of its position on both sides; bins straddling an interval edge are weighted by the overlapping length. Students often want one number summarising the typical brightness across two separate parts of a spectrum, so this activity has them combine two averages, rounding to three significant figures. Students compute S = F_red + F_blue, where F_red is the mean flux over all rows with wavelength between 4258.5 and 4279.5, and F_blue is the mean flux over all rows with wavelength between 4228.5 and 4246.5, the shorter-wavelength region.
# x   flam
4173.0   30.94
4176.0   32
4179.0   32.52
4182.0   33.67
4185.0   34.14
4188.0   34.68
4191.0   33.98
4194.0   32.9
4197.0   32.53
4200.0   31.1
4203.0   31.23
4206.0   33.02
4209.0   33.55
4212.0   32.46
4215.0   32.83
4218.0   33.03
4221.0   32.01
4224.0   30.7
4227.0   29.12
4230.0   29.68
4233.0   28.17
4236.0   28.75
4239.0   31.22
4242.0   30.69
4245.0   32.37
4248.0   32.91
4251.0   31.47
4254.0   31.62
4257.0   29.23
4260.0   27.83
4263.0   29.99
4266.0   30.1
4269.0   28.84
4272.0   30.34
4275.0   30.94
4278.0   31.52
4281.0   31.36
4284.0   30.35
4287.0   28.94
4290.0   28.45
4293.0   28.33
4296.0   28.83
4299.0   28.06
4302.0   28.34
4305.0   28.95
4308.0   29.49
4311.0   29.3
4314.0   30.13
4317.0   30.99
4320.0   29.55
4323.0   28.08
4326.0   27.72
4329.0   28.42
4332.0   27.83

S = 60.1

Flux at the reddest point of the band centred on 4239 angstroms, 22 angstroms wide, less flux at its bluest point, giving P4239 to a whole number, 3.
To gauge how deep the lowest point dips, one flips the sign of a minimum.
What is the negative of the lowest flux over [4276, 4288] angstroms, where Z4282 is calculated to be -28.9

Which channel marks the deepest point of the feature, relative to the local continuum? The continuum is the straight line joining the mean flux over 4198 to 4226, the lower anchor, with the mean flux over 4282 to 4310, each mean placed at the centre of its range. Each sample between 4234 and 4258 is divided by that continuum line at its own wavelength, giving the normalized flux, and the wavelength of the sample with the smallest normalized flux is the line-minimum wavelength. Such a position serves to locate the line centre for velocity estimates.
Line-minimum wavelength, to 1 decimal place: 4236.0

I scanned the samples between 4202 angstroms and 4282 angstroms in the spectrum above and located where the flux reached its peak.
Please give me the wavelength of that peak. 4209.0 angstroms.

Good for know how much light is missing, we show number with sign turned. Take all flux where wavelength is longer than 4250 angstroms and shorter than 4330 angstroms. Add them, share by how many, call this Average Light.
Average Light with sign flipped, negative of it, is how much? -29.5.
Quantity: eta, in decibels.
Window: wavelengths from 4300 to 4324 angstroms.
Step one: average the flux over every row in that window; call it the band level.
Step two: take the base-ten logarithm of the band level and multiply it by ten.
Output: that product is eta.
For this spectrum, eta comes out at 14.68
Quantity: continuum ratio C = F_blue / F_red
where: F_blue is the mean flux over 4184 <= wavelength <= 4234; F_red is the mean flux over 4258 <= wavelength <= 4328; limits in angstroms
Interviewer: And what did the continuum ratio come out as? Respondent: 1.09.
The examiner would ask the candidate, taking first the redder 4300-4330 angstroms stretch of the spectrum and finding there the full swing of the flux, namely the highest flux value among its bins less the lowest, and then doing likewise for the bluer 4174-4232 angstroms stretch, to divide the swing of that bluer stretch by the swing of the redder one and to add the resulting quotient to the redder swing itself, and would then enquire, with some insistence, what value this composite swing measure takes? 4.97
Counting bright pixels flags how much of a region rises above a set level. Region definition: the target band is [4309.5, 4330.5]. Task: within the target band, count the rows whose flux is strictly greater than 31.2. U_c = 0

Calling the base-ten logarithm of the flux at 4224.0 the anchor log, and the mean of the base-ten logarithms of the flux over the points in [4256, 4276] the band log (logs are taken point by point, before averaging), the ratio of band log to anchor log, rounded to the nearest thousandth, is 0.989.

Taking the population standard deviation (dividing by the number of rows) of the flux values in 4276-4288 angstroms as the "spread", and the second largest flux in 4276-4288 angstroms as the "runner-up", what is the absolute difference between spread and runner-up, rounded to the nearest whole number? 30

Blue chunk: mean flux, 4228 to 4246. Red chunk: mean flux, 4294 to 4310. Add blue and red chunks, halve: 29.4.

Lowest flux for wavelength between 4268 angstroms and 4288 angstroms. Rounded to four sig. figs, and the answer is 28.84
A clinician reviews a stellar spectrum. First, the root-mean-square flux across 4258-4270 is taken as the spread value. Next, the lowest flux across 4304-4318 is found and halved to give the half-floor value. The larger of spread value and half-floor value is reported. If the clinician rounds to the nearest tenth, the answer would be 29.2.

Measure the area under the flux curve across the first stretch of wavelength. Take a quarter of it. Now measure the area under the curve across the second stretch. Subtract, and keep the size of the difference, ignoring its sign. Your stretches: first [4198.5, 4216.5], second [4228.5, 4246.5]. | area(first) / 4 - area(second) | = 397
